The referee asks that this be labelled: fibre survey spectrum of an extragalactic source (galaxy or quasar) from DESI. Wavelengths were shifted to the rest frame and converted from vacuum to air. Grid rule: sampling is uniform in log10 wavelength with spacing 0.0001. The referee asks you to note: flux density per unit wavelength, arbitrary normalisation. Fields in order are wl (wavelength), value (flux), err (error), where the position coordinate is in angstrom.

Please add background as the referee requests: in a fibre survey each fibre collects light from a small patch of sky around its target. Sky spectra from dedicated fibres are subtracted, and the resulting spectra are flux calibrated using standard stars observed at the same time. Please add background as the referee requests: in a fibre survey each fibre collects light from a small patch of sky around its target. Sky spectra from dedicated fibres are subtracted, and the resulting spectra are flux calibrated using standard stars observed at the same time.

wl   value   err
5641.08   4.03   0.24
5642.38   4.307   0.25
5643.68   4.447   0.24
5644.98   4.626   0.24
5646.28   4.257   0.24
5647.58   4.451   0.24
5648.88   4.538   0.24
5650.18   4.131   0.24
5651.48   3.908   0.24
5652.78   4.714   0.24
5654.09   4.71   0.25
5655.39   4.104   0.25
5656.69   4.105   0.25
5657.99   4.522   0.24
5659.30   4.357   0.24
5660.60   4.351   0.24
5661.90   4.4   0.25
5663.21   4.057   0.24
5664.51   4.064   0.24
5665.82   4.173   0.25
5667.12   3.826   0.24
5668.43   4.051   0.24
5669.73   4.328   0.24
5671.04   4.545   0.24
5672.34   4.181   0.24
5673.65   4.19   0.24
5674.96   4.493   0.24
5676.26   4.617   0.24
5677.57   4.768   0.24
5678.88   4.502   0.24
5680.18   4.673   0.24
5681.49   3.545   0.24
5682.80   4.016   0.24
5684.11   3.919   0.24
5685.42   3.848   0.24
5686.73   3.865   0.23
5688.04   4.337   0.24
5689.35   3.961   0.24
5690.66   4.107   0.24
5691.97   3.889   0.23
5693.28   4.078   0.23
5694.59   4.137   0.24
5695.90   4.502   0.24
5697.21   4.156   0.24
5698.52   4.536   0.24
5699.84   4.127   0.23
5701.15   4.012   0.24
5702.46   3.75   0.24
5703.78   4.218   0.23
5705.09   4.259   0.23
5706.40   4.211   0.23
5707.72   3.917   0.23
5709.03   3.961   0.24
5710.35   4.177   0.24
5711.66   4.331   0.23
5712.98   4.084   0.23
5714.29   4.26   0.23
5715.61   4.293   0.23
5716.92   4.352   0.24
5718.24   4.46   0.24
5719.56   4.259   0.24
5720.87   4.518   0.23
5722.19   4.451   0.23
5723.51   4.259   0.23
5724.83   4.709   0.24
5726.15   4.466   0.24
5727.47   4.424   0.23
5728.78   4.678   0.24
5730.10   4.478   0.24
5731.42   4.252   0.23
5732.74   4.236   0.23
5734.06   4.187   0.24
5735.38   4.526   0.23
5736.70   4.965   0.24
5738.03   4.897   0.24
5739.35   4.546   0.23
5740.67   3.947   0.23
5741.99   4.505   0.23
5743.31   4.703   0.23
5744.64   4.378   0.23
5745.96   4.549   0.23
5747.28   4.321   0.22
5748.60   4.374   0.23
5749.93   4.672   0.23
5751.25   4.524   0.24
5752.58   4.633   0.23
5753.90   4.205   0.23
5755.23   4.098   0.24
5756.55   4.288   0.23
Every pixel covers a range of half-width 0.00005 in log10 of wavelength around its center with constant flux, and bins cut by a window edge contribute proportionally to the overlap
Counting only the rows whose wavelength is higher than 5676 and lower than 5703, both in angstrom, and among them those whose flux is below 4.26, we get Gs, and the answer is 14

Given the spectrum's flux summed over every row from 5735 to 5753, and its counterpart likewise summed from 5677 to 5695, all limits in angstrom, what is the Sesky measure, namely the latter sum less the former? -5.9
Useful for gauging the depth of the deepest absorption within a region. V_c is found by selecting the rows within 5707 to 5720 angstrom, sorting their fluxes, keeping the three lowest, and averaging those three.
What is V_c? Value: 3.99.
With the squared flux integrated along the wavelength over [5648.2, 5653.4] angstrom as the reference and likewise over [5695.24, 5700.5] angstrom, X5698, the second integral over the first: 1.01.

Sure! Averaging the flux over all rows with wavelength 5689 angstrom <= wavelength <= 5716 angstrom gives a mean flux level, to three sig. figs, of 4.14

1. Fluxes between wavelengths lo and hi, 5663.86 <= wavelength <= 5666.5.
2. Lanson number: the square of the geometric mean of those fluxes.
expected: 17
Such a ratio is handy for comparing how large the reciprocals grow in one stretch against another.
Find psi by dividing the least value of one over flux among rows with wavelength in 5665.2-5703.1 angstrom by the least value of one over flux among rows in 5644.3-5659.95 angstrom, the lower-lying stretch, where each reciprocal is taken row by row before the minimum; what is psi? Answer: 0.99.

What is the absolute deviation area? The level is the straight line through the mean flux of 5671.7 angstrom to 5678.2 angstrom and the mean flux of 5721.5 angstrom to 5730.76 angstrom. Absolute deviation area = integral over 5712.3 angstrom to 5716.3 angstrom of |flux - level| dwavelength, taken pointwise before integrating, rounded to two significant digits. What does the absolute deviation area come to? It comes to 1.1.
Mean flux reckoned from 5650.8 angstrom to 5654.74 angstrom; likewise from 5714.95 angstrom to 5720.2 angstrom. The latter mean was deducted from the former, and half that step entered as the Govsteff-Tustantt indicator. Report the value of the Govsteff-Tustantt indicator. 0.05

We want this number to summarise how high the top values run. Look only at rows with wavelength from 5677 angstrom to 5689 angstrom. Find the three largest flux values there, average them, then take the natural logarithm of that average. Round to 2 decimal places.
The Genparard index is 1.54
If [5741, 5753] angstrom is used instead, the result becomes 1.54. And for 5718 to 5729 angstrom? 1.53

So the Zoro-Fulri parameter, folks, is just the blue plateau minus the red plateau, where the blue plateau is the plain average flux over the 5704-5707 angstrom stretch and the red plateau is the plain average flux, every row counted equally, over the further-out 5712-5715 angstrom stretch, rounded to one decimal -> 0.1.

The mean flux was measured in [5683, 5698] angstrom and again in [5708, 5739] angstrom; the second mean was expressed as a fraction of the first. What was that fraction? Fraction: 1.08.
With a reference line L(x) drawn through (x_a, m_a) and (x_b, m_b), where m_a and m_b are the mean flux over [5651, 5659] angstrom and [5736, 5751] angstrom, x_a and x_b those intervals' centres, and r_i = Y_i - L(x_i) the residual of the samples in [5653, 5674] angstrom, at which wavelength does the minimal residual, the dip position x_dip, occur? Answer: 5667.12 angstrom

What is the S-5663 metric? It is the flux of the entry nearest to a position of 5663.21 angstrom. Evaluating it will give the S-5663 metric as 4.057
